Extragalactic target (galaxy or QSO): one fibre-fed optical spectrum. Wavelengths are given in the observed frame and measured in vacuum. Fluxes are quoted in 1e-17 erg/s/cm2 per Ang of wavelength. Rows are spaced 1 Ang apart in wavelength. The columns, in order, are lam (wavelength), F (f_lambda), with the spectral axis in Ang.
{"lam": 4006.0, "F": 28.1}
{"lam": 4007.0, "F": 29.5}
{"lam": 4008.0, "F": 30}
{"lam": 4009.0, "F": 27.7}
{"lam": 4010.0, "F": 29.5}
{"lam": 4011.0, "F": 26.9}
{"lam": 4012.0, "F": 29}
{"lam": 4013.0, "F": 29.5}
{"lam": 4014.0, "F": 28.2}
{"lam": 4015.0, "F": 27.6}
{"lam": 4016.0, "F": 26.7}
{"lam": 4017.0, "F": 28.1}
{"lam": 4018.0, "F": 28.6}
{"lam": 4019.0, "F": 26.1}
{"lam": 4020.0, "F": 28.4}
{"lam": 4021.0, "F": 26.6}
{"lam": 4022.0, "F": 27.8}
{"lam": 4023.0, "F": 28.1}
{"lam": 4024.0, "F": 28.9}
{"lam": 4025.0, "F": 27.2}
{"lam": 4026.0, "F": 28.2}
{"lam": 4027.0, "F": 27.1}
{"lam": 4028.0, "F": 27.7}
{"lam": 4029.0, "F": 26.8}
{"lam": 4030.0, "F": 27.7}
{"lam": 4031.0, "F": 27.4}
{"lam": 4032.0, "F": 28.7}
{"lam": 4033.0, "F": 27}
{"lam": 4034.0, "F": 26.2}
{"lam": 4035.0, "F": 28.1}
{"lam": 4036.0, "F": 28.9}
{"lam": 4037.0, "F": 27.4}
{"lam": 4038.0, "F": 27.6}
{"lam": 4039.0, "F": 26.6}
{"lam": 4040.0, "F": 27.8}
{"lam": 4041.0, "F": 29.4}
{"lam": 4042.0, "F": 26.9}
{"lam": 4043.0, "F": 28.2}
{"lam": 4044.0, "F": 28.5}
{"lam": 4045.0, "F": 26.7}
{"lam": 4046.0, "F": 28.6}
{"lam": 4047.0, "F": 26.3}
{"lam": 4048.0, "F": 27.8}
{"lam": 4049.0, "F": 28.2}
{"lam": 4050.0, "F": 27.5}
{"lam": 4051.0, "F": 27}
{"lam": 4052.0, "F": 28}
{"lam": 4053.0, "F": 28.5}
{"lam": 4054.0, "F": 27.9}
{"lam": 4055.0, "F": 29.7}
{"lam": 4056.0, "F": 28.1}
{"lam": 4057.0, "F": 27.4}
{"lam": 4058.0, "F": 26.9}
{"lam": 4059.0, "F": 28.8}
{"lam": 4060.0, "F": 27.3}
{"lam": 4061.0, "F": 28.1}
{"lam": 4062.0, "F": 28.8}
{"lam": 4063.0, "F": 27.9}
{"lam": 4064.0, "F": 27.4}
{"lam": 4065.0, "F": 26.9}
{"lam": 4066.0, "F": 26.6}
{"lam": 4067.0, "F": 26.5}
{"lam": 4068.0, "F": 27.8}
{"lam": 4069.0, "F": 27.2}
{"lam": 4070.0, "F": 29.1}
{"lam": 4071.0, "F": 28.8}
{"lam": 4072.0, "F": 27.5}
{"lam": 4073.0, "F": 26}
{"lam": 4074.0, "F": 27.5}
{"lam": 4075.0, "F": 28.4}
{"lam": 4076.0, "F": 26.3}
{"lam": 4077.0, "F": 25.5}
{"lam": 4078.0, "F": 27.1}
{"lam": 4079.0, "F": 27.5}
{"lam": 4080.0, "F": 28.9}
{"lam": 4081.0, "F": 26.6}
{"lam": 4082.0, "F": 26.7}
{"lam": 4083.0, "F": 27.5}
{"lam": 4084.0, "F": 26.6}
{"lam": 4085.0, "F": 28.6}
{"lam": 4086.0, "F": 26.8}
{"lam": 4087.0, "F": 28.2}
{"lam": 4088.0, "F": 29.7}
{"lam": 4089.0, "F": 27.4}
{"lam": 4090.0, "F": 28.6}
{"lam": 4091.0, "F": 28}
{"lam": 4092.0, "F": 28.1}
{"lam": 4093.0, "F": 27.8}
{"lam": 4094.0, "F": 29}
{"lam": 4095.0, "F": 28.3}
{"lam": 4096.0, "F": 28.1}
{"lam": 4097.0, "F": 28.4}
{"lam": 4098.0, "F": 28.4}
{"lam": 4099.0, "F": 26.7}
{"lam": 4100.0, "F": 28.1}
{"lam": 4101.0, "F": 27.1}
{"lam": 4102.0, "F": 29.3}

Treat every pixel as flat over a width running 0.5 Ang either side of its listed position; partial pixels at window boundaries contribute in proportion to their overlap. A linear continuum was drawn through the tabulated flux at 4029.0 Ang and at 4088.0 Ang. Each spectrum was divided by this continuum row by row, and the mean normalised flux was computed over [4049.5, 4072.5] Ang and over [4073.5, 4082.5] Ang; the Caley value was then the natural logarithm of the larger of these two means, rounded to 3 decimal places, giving -0.020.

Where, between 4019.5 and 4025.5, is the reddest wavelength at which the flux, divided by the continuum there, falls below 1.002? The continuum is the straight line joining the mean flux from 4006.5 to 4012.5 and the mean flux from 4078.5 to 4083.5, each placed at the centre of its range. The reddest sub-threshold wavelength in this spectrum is 4025.0 Ang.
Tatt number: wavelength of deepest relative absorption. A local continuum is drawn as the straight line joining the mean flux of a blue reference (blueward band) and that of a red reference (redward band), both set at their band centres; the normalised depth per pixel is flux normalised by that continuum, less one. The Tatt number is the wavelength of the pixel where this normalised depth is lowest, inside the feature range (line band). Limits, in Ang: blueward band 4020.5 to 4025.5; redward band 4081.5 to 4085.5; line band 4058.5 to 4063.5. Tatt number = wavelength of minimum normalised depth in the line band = 4060.0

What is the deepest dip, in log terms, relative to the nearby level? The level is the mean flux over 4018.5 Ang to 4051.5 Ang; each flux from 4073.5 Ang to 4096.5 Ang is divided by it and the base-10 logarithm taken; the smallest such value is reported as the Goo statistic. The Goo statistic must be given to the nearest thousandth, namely -0.035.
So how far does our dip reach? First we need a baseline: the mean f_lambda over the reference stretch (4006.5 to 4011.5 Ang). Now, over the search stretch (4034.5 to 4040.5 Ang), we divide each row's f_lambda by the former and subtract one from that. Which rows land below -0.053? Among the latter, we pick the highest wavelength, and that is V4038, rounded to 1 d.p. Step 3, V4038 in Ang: 4039.0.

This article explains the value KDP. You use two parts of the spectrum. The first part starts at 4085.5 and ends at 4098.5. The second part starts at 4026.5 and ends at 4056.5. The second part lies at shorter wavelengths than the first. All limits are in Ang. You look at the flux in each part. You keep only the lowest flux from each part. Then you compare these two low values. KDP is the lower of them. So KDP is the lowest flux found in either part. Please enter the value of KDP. 26.2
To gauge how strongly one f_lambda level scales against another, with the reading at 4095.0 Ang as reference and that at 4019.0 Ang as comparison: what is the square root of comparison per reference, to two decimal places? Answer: 0.96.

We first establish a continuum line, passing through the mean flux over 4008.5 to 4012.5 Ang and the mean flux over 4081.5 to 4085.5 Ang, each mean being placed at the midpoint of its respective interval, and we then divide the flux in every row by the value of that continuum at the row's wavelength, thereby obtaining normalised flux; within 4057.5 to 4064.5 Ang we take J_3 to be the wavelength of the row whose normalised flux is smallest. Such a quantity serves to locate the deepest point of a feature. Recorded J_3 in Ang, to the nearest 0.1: 4058.0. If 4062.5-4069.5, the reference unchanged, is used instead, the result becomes 4067.0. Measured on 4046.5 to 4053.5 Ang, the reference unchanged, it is 4047.0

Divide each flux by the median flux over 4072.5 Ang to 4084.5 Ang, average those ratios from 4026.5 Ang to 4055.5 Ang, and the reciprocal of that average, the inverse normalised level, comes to 0.970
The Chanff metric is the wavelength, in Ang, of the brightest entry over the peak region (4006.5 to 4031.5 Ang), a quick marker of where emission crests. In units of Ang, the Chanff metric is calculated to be 4008.0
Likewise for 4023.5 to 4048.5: 4041.0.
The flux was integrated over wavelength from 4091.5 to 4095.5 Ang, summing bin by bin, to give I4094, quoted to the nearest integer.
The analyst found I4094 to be 113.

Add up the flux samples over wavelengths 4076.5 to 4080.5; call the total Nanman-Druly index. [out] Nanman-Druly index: 109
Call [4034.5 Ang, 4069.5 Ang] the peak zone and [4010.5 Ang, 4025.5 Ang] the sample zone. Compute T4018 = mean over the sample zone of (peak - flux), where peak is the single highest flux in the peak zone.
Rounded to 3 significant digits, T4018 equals 1.85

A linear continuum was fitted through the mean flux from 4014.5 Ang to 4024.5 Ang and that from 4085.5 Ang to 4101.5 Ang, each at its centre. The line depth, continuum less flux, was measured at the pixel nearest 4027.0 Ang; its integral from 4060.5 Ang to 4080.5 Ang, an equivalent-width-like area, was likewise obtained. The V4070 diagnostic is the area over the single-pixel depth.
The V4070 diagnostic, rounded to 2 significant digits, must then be 14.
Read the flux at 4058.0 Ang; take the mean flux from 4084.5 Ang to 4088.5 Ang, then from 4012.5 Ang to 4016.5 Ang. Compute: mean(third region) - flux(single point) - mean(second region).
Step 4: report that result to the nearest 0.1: -27.2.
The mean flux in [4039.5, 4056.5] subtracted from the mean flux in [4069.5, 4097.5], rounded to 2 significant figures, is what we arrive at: -0.20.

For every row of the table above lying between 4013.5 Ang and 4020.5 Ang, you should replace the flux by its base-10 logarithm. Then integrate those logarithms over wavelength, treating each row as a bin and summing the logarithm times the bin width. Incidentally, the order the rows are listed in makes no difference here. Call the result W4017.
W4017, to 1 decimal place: 10.1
